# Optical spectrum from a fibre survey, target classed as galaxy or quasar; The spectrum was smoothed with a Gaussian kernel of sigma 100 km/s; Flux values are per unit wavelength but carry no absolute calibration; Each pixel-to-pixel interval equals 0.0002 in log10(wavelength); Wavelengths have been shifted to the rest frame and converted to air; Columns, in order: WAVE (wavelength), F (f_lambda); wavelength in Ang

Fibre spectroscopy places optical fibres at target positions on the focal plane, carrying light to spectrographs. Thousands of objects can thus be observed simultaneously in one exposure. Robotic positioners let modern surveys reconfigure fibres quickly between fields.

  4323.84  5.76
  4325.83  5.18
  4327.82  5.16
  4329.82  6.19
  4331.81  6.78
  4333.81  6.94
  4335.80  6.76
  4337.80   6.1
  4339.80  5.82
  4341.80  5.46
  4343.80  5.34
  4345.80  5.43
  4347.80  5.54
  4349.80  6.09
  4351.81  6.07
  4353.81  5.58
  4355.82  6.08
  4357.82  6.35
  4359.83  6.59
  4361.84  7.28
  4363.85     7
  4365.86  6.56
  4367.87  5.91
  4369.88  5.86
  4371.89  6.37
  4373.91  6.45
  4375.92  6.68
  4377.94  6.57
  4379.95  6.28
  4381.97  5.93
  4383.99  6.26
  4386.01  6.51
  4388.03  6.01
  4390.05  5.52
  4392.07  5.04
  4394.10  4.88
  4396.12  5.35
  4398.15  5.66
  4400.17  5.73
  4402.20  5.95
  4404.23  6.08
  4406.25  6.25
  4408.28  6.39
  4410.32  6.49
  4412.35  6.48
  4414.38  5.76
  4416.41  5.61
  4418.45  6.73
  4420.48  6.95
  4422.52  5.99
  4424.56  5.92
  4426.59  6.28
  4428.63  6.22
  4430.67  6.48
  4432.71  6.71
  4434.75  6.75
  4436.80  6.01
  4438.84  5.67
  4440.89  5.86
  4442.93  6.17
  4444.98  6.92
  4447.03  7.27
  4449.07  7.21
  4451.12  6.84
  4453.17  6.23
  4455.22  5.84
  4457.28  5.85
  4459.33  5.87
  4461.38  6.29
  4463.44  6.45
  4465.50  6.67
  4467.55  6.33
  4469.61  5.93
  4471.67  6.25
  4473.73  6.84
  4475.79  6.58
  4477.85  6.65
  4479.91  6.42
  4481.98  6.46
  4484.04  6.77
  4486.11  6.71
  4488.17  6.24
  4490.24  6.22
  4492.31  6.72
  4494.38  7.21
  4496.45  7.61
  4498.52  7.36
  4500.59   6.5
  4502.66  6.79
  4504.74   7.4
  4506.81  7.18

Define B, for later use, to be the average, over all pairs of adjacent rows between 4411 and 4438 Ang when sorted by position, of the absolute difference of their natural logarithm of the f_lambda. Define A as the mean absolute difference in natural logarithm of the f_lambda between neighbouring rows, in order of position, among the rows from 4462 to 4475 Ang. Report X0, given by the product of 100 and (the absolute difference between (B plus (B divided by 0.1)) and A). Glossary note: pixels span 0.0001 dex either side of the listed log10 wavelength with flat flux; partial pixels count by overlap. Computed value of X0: 66.1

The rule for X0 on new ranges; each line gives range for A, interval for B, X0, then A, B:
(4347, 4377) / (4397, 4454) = 50.7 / 0.057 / 0.051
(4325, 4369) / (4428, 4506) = 48.4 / 0.060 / 0.049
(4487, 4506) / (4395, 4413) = 20.6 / 0.062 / 0.024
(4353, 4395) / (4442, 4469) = 46.5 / 0.056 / 0.047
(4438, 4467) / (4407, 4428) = 68.1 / 0.046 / 0.066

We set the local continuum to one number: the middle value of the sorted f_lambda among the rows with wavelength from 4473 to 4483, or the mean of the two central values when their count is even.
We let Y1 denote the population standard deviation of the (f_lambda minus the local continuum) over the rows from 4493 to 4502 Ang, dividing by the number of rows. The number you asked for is 0.41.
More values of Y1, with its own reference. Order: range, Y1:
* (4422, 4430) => 0.15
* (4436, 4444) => 0.18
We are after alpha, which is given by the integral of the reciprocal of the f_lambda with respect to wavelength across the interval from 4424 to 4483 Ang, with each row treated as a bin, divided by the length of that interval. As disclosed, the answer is 0.157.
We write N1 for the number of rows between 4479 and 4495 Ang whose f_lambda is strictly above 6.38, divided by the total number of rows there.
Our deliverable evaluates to 0.75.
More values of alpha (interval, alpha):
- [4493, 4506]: 0.141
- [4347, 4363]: 0.162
